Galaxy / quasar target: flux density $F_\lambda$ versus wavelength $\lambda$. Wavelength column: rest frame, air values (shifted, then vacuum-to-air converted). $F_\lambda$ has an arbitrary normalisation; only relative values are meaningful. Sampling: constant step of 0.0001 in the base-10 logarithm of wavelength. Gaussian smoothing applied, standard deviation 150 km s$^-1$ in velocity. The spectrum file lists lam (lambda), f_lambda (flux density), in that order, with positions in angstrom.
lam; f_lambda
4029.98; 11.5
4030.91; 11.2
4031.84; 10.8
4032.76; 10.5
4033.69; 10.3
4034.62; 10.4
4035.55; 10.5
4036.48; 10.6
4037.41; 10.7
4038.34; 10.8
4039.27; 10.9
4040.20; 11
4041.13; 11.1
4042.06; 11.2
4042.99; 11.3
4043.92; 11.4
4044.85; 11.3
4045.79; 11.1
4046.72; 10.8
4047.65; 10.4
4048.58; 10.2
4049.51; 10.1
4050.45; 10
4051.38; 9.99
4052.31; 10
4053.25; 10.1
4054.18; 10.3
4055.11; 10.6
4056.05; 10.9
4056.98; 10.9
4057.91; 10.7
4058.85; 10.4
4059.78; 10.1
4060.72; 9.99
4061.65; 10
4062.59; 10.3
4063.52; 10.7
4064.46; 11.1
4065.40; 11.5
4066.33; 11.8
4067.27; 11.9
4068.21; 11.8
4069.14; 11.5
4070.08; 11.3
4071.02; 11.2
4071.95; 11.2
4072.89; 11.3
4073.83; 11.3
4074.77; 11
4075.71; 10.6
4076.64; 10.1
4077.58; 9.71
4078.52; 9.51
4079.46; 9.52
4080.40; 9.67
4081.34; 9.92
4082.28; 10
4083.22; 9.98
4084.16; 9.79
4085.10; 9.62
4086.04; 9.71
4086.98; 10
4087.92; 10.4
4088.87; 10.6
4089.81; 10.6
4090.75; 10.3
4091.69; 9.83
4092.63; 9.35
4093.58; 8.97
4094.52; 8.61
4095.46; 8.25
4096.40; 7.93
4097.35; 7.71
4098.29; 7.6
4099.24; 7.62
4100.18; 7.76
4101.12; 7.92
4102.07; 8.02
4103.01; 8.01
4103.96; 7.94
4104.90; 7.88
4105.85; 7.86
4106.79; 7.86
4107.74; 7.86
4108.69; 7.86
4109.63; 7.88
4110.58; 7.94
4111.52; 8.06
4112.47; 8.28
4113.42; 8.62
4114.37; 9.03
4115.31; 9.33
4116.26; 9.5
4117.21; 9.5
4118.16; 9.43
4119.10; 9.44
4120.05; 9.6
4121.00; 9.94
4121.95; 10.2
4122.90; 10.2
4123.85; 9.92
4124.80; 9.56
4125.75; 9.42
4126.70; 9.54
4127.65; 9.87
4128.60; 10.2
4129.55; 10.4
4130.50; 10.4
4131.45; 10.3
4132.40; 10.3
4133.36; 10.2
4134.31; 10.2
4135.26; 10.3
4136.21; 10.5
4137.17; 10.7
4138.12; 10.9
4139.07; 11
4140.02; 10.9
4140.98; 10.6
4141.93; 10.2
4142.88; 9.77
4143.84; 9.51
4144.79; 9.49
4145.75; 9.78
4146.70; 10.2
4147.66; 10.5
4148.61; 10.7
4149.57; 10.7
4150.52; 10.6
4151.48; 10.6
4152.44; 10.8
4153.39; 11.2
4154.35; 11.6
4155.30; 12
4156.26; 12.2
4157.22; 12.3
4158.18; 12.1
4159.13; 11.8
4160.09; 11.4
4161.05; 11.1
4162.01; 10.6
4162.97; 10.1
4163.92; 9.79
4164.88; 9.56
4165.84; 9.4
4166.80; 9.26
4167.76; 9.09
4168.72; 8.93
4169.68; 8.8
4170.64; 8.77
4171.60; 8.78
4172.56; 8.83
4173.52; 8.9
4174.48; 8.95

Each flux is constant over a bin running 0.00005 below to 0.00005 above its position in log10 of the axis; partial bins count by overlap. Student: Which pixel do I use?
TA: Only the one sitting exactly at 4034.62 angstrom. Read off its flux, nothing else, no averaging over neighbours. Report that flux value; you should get 10.4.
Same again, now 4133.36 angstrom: 10.2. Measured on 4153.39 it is 11.2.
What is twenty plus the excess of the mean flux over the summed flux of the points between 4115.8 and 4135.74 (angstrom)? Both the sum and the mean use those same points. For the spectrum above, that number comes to -178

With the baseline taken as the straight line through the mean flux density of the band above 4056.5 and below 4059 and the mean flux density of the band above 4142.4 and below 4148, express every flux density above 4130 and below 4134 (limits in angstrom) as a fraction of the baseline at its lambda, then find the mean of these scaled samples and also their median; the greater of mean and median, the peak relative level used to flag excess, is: 1.03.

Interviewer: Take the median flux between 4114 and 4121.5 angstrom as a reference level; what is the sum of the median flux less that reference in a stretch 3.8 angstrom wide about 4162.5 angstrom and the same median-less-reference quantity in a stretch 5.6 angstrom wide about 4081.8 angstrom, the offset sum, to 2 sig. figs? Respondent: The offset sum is 1.3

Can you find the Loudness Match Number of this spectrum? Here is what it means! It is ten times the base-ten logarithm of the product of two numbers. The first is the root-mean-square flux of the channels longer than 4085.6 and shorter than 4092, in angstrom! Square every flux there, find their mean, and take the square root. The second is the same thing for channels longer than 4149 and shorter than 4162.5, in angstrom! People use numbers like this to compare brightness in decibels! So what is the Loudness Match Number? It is 20.6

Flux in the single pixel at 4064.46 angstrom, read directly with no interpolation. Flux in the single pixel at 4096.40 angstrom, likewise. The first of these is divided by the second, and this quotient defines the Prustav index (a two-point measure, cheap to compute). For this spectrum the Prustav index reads 1.4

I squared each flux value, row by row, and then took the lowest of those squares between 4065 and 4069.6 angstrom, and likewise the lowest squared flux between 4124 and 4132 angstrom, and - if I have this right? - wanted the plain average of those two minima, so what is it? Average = 110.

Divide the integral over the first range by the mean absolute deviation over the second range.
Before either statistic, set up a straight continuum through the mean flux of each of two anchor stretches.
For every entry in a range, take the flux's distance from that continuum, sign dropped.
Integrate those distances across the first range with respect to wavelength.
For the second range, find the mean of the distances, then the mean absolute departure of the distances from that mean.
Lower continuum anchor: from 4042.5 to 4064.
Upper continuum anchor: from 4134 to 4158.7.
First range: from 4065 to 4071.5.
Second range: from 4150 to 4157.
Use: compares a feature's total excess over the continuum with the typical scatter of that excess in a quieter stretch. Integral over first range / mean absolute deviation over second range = 14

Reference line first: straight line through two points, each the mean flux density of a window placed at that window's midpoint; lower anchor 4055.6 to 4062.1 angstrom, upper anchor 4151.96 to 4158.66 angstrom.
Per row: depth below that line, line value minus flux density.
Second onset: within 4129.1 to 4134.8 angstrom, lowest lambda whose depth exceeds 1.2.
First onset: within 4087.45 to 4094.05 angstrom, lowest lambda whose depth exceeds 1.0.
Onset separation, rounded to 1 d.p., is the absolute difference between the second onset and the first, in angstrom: 41.7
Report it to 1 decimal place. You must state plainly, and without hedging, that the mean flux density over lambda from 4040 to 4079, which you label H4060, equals 10.8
